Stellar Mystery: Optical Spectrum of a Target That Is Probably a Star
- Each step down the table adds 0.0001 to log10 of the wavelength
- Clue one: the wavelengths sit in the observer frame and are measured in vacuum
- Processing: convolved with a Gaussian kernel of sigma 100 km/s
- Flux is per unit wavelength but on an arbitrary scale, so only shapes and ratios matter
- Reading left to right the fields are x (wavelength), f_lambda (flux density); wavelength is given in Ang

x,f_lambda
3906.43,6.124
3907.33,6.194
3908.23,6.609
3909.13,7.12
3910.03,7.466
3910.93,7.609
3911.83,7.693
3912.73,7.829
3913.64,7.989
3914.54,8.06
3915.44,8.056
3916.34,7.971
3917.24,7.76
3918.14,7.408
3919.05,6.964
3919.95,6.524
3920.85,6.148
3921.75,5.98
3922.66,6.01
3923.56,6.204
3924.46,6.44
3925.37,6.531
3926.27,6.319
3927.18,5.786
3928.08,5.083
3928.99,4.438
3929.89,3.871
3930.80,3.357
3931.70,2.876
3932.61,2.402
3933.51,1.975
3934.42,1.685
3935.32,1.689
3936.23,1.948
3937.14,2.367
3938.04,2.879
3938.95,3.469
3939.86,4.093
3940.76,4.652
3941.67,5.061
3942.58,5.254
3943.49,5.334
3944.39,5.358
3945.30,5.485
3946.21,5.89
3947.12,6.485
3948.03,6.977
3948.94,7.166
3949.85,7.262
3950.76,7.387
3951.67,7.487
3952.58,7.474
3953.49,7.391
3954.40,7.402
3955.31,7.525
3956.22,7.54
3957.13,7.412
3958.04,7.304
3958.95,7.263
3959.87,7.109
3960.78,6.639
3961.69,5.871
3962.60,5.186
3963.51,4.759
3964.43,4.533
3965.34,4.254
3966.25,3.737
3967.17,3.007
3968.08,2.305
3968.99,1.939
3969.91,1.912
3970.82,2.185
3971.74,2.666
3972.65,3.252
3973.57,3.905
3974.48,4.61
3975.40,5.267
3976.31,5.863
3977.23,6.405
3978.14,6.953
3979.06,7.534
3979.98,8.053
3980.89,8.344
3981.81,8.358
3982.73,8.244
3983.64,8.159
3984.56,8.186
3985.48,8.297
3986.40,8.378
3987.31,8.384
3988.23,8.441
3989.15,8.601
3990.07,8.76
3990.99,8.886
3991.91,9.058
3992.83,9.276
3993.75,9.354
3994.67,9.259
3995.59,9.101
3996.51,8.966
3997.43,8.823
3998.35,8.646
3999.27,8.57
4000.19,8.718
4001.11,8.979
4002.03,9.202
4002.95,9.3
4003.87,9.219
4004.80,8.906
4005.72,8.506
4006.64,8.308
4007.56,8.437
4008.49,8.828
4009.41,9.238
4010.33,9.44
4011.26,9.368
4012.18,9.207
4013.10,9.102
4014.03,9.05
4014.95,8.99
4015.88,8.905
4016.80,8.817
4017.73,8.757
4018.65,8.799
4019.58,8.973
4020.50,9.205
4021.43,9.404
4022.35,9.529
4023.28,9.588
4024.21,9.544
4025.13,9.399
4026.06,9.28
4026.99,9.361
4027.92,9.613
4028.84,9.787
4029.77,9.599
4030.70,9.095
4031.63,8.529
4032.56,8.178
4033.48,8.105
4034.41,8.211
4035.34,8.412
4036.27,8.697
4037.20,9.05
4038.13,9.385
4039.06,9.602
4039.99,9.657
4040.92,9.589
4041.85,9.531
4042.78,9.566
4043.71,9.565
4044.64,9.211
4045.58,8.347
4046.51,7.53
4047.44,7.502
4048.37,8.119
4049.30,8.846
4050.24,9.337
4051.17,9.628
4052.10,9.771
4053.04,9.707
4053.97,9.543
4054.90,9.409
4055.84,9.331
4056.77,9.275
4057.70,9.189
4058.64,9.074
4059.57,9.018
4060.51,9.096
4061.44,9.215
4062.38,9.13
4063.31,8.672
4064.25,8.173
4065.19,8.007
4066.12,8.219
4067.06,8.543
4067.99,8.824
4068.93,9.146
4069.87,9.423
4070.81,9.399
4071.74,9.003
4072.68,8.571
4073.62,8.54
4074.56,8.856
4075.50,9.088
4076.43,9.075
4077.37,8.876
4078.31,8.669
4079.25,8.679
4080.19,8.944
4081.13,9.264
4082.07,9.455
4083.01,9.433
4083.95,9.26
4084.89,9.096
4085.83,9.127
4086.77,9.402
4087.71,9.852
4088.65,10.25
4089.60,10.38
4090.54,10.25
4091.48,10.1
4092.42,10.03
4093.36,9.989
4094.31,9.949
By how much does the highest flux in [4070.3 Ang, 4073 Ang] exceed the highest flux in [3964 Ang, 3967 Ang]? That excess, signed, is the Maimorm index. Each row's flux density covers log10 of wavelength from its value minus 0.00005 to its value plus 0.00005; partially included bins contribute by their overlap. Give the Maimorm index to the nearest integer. 5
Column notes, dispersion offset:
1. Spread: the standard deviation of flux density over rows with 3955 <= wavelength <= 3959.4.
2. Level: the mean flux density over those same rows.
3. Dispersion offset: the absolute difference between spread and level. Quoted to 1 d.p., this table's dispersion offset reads 7.3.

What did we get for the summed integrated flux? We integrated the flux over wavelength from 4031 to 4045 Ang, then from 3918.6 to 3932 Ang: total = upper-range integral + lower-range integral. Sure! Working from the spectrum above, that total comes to 200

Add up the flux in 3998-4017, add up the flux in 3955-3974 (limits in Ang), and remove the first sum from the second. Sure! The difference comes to -87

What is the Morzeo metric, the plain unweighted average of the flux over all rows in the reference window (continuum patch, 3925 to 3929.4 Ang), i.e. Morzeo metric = 5.6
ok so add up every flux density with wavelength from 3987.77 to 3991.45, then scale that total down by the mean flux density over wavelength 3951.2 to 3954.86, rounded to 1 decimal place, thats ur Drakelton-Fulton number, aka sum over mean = 4.7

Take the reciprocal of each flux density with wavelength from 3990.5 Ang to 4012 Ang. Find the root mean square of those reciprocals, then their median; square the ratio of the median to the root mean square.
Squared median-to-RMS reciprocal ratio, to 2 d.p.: 0.99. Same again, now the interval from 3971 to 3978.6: 0.72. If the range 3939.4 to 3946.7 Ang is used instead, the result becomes 0.91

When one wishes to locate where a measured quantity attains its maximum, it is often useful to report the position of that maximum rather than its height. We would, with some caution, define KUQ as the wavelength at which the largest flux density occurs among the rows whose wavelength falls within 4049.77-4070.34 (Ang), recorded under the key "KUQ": 4052.10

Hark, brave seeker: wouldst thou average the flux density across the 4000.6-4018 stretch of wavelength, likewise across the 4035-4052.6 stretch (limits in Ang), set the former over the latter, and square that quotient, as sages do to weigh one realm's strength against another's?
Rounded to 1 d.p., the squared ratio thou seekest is 1.0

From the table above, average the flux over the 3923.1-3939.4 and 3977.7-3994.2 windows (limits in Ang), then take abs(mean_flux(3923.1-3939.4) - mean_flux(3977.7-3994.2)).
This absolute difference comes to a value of 4.6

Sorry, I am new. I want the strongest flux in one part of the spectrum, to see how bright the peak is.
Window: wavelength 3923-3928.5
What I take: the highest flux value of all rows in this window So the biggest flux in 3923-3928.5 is 6.531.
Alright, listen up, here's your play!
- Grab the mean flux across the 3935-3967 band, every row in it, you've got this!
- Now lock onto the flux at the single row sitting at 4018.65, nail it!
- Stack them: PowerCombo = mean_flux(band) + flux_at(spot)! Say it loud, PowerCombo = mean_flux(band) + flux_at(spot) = 14.4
